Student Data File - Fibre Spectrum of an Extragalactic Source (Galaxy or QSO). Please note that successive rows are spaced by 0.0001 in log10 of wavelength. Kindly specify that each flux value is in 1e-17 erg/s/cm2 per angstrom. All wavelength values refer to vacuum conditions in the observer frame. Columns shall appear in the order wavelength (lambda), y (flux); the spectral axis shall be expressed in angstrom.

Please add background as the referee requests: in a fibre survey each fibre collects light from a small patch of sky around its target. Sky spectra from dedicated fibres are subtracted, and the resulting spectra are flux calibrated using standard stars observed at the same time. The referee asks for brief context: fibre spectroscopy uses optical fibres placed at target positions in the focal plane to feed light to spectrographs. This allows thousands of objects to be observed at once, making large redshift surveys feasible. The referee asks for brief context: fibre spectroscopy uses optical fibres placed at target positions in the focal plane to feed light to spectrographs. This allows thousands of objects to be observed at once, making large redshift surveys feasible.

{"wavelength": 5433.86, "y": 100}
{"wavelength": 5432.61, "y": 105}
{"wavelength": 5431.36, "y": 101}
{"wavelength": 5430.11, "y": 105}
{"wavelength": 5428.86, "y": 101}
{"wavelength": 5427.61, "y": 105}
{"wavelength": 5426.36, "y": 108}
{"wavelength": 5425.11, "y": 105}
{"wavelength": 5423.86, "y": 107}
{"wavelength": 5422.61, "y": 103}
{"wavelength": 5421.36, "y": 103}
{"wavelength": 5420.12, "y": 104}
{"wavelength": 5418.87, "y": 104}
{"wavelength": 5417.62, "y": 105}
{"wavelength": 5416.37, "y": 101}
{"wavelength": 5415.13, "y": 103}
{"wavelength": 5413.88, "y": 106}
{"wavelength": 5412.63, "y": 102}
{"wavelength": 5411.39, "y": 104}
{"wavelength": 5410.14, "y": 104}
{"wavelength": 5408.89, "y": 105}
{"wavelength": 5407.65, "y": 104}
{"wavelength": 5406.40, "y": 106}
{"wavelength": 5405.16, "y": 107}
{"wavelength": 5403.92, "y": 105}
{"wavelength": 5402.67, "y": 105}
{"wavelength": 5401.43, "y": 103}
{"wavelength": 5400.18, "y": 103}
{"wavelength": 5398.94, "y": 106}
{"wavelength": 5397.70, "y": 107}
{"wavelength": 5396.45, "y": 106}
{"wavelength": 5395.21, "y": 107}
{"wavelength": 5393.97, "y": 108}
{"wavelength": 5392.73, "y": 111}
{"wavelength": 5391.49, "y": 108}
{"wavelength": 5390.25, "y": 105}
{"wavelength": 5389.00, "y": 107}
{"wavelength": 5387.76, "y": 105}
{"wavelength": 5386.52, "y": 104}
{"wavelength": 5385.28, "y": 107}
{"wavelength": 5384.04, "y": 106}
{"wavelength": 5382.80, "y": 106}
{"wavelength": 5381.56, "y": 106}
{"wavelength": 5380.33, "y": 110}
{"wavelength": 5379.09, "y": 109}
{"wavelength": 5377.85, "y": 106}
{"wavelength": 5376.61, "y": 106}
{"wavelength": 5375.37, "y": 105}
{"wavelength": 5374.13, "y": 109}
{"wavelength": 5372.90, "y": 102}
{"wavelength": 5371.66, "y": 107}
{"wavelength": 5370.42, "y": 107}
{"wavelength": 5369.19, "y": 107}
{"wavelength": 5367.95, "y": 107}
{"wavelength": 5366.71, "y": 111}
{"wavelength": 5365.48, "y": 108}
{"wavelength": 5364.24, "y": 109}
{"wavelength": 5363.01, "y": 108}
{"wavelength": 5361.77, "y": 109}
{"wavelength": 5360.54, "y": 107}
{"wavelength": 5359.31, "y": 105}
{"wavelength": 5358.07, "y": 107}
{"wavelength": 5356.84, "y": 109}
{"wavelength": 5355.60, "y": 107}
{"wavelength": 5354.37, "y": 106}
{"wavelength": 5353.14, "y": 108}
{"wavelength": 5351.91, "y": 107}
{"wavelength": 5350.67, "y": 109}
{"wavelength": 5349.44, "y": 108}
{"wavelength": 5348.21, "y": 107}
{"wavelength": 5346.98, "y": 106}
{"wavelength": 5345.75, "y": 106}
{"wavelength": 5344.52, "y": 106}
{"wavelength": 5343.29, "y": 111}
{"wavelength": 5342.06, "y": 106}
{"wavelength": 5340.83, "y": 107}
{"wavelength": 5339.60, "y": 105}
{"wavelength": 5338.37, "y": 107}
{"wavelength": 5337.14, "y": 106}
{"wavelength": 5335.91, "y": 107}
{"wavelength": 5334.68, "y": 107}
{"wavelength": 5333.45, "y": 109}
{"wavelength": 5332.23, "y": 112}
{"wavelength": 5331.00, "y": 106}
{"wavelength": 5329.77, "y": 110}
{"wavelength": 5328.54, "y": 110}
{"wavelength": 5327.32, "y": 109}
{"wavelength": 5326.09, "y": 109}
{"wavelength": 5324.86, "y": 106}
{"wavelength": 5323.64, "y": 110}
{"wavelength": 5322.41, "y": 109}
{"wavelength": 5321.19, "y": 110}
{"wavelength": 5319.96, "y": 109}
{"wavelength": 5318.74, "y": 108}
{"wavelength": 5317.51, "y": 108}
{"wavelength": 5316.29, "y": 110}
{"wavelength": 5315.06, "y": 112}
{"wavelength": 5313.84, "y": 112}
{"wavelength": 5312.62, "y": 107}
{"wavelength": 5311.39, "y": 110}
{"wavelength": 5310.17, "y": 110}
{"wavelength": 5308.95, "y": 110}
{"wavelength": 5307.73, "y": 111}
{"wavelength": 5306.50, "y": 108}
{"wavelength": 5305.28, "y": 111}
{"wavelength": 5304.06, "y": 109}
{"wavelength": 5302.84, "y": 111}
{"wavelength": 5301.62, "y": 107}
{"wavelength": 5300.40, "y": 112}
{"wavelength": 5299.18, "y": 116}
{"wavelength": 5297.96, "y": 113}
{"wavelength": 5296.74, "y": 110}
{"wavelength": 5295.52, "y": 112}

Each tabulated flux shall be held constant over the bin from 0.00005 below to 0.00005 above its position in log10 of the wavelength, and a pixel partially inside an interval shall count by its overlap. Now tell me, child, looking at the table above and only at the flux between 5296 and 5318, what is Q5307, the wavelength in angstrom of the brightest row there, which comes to 5299.18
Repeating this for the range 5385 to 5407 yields 5392.73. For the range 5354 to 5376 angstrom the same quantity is 5366.71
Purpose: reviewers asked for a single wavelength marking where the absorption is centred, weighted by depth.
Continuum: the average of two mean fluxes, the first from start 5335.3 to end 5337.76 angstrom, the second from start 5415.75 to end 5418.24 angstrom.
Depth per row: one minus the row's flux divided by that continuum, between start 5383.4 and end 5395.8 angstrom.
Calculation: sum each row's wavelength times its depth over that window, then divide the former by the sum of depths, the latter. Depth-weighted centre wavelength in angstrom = 5391.4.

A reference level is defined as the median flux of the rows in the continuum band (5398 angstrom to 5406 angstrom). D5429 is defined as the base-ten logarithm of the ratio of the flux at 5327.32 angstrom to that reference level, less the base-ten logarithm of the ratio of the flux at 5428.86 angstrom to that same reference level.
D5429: 0.033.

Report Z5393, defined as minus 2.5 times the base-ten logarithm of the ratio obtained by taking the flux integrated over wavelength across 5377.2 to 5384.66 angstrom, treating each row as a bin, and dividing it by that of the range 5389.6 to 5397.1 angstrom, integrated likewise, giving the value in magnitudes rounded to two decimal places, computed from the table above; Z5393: 0.01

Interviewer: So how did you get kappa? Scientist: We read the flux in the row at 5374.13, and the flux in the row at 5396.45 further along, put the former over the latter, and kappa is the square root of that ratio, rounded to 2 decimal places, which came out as 1.01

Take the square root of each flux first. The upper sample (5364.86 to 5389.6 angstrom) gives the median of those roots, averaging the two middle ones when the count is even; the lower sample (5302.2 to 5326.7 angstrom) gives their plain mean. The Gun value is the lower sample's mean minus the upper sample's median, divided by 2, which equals 0.06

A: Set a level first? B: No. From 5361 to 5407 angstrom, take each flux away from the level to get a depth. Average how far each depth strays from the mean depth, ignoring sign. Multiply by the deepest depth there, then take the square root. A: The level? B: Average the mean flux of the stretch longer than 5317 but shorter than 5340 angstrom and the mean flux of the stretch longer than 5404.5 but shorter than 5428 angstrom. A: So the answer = 2.6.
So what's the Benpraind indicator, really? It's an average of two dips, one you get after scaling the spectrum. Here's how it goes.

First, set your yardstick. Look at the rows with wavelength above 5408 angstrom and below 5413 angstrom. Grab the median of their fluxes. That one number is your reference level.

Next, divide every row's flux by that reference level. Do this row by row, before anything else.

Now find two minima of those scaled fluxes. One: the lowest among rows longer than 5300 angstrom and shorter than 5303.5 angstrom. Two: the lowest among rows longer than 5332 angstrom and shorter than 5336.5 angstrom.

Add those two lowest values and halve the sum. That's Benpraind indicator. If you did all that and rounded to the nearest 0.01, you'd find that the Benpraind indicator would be 1.03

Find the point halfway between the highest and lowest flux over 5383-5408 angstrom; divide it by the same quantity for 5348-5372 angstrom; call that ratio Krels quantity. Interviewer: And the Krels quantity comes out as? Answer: 0.991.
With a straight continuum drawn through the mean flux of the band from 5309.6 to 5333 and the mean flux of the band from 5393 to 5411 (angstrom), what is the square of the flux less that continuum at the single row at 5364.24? 3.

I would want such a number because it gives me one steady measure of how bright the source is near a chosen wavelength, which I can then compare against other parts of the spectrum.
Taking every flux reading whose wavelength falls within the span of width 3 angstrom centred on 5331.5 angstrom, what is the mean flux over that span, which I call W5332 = 109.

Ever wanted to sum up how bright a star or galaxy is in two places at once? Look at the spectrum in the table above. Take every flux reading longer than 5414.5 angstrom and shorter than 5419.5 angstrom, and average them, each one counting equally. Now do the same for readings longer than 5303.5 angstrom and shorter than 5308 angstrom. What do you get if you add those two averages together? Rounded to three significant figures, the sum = 213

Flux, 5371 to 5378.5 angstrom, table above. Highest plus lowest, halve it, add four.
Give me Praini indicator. 109.5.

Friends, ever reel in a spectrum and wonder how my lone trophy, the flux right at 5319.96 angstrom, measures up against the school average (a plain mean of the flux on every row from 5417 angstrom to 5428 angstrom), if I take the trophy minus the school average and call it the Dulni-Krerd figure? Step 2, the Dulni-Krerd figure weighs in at 4.1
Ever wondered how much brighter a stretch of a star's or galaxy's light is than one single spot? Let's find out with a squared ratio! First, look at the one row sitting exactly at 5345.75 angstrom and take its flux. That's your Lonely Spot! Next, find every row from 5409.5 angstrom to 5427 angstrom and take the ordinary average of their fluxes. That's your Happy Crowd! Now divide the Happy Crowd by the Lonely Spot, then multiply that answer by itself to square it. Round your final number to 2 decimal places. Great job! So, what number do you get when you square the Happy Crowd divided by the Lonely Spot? 0.97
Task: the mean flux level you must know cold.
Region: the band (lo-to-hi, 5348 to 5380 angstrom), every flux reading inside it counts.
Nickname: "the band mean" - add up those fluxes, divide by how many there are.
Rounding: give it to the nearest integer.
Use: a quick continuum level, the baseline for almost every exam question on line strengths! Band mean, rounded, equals 107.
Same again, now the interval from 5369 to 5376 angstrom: 106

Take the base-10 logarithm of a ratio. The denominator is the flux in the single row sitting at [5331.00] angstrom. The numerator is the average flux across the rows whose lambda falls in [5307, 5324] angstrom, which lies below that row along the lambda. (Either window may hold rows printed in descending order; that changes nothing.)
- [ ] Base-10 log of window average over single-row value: 0.015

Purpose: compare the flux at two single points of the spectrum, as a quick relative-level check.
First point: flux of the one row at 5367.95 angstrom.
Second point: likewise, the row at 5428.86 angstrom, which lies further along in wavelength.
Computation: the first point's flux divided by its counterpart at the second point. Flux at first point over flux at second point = 1.06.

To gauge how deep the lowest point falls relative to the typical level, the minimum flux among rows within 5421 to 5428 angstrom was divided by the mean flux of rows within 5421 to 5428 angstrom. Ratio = 0.979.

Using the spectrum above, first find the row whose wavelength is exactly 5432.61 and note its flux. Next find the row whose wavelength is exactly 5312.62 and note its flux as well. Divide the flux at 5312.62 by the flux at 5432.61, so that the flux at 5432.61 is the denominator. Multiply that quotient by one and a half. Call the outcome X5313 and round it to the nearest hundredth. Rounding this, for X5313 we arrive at 1.53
